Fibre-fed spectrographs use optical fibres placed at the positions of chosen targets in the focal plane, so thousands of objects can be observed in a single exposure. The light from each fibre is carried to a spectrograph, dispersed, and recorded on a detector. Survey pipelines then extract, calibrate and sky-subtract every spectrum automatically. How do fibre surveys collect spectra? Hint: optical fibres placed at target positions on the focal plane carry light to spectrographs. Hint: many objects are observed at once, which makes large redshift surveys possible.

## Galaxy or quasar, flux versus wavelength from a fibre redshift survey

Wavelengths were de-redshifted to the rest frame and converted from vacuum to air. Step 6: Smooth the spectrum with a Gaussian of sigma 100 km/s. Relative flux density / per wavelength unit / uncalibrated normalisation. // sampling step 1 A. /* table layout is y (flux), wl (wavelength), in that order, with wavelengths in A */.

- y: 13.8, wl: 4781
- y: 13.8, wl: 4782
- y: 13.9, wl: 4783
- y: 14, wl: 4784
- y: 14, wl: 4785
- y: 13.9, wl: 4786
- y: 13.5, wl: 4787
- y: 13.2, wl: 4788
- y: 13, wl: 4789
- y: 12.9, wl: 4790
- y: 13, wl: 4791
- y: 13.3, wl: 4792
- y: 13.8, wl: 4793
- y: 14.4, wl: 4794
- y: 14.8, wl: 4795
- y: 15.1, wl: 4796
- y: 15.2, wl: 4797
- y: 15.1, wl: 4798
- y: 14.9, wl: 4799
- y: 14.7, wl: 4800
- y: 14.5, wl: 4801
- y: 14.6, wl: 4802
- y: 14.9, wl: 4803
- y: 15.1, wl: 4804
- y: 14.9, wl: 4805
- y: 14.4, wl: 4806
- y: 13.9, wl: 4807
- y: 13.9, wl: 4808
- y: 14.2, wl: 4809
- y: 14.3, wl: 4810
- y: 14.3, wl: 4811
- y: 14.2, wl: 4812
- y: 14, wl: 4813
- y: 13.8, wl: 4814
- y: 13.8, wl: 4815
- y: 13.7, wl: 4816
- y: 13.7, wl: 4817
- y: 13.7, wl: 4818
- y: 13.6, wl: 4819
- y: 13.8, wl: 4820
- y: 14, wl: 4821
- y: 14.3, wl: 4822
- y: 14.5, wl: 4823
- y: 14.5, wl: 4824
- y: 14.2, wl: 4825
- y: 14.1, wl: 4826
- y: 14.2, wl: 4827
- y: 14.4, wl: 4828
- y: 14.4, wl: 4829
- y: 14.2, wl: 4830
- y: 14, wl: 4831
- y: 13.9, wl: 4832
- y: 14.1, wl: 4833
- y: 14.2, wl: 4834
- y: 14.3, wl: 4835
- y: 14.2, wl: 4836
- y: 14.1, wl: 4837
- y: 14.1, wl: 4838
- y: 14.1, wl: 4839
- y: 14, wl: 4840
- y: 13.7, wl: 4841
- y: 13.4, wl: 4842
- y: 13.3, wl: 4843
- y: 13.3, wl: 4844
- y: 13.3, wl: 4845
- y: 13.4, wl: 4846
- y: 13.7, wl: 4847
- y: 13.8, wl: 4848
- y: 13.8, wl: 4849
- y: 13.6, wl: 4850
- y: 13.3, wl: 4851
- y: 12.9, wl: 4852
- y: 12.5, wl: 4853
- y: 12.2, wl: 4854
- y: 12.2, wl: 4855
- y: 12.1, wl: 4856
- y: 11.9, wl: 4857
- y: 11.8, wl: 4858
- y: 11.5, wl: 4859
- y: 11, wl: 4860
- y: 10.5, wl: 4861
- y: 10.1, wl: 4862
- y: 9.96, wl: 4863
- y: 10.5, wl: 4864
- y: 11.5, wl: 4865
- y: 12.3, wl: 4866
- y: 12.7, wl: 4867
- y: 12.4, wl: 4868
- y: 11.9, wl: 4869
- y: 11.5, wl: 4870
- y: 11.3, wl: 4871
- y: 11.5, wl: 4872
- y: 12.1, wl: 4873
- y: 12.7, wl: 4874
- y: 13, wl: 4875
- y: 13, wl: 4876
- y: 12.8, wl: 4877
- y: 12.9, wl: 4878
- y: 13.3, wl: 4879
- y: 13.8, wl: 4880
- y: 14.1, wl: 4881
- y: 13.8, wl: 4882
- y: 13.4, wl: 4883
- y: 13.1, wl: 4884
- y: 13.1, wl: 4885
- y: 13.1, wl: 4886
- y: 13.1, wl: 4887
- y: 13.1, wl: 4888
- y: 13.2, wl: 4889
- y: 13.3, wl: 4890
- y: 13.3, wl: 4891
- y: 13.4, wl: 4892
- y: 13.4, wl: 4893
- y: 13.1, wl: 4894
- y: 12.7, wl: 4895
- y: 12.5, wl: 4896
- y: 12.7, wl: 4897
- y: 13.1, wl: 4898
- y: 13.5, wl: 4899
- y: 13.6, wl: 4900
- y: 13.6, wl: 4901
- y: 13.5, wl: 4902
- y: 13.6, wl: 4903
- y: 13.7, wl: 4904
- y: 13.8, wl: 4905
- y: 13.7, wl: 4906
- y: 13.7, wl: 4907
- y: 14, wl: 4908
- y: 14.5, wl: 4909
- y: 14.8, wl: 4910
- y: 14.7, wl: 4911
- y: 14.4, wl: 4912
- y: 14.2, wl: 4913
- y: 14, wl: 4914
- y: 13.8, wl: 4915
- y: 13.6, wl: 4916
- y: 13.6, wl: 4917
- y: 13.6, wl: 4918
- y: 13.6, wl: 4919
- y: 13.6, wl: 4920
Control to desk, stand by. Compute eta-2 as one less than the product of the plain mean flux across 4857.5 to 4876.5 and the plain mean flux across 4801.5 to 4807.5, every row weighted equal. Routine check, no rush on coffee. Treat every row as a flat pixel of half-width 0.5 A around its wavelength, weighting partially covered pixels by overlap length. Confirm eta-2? 169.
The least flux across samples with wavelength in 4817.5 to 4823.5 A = 13.6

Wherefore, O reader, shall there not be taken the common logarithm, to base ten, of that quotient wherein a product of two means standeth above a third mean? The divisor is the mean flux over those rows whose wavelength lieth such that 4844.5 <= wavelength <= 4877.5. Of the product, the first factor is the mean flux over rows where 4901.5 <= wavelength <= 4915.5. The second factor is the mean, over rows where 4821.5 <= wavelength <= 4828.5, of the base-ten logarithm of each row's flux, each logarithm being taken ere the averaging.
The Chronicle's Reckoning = 0.123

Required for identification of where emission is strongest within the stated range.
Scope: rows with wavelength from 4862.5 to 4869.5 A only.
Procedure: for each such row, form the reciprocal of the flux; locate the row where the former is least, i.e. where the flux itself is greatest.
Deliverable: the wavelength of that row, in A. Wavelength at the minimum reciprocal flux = 4867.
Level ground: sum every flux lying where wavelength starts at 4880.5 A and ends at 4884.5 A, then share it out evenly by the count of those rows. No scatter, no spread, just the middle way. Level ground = 13.6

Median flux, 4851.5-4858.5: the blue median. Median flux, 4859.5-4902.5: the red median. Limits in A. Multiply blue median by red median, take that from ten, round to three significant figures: -149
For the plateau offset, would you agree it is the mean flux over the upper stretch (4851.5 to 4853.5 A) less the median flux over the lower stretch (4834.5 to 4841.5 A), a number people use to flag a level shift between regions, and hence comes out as -1.4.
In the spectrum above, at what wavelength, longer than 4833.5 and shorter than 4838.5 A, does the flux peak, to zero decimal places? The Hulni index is 4835 A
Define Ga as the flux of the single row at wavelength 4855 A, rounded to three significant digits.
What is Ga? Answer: 12.2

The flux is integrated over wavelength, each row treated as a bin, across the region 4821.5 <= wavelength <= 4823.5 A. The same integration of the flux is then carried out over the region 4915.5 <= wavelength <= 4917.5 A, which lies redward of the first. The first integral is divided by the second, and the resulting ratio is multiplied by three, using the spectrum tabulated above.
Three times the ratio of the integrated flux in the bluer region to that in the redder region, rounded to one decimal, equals 3.2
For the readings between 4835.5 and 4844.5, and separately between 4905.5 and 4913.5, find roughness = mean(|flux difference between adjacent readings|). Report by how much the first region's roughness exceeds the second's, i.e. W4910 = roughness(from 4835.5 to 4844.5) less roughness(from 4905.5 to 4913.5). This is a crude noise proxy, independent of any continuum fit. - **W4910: -0.13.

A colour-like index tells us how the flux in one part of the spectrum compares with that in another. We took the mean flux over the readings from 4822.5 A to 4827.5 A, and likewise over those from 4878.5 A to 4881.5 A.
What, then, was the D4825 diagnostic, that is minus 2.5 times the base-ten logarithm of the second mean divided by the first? 0.044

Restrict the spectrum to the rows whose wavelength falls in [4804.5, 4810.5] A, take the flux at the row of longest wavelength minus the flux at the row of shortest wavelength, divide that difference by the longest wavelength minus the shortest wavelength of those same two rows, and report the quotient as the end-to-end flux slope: -0.12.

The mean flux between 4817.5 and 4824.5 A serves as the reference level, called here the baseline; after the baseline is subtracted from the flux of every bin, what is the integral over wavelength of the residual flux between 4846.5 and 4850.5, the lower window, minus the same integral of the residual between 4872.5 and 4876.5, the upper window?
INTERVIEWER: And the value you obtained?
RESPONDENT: 4.1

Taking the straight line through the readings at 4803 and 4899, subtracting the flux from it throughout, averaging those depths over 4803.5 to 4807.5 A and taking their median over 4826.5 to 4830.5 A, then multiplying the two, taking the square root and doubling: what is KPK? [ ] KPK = 0.50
